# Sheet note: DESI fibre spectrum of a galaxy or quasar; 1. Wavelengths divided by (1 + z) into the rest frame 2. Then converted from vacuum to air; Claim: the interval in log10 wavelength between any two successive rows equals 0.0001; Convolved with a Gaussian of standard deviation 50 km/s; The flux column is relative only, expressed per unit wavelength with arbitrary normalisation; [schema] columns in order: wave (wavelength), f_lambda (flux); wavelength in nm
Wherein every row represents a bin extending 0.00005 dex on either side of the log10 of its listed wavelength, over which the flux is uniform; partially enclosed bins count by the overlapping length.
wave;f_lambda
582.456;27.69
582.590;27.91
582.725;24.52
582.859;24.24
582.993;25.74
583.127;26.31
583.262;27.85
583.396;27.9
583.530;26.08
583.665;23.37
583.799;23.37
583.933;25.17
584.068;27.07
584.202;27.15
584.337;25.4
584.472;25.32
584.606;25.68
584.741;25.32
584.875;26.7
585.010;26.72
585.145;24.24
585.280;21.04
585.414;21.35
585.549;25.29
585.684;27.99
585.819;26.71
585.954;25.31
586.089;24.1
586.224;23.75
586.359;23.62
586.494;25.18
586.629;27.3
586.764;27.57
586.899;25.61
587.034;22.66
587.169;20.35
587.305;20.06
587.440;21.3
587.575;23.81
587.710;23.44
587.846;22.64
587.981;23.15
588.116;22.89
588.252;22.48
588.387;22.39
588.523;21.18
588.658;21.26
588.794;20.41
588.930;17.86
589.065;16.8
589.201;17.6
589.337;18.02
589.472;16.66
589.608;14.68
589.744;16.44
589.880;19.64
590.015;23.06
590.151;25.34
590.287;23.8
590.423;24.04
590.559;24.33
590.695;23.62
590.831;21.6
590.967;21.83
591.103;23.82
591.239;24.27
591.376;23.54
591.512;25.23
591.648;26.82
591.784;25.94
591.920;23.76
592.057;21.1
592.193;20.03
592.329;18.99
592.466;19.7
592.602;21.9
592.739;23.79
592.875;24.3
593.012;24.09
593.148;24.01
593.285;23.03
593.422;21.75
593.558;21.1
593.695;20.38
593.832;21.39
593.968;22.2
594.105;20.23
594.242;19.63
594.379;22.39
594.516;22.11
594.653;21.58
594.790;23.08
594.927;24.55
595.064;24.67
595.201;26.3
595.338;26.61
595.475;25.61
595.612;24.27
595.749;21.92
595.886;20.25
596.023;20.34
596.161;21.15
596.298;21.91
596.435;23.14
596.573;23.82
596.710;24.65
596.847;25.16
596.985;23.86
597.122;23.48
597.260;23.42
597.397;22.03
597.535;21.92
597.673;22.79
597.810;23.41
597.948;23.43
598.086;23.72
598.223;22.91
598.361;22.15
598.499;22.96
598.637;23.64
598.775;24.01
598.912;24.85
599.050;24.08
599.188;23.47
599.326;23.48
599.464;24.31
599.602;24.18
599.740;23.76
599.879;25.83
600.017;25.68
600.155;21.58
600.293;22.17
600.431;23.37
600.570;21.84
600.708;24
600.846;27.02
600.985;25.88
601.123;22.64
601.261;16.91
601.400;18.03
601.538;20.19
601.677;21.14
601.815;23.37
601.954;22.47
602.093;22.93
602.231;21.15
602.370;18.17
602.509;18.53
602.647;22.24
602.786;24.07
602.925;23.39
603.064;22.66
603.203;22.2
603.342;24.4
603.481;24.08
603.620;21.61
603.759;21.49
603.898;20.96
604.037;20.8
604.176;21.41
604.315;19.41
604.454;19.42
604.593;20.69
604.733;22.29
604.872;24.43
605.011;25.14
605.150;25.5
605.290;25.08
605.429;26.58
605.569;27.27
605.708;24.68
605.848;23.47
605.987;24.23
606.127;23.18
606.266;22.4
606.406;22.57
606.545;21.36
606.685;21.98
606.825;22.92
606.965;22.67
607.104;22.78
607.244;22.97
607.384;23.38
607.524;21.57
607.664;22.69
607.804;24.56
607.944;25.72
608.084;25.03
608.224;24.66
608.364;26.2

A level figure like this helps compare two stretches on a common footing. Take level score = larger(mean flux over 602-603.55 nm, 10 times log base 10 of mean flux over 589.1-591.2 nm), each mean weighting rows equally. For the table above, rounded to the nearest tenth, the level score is 22.2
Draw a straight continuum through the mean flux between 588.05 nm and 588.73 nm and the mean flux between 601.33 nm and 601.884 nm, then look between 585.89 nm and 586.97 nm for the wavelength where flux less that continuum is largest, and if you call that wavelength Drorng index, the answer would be 586.764 nm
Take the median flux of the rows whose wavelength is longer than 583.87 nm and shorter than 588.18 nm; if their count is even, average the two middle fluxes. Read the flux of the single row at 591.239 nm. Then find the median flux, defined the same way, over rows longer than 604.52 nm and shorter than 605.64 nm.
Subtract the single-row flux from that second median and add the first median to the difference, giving 26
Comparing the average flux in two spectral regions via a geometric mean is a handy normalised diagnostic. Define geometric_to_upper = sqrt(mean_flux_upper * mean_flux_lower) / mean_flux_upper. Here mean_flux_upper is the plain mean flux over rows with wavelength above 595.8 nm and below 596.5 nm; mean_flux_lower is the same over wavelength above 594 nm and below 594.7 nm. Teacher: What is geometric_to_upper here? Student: 1.00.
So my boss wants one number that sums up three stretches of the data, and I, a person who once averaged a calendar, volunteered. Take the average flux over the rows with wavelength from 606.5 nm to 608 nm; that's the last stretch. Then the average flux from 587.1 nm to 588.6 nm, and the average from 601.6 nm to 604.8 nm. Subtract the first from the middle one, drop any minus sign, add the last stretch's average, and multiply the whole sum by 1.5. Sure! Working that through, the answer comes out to 35.1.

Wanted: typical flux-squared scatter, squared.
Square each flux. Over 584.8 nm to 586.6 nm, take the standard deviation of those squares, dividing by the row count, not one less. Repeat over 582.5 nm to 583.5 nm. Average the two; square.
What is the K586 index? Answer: 7581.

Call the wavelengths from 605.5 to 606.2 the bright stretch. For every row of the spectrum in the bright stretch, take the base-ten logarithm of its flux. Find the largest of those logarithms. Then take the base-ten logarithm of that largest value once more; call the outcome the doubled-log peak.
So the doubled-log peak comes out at 0.157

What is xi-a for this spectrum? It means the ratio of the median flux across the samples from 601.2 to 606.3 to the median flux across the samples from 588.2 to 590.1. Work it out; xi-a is 1.19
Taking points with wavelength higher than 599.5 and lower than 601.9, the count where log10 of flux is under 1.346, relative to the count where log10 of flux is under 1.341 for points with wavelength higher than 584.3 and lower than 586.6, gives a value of 3.50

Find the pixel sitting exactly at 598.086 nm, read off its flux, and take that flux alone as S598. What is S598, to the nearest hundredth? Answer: 23.72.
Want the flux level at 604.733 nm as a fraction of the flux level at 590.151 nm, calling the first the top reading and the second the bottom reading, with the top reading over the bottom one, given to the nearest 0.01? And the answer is 0.88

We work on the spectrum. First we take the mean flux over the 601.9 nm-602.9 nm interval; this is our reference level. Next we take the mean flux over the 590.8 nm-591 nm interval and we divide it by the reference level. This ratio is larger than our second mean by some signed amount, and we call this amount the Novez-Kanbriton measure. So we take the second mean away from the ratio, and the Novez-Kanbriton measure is -20.7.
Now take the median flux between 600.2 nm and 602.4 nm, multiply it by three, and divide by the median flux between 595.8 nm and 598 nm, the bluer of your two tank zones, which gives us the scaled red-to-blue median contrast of 2.88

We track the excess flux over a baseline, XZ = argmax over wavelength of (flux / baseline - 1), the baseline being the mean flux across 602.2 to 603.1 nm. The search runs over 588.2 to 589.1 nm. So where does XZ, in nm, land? 588.252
